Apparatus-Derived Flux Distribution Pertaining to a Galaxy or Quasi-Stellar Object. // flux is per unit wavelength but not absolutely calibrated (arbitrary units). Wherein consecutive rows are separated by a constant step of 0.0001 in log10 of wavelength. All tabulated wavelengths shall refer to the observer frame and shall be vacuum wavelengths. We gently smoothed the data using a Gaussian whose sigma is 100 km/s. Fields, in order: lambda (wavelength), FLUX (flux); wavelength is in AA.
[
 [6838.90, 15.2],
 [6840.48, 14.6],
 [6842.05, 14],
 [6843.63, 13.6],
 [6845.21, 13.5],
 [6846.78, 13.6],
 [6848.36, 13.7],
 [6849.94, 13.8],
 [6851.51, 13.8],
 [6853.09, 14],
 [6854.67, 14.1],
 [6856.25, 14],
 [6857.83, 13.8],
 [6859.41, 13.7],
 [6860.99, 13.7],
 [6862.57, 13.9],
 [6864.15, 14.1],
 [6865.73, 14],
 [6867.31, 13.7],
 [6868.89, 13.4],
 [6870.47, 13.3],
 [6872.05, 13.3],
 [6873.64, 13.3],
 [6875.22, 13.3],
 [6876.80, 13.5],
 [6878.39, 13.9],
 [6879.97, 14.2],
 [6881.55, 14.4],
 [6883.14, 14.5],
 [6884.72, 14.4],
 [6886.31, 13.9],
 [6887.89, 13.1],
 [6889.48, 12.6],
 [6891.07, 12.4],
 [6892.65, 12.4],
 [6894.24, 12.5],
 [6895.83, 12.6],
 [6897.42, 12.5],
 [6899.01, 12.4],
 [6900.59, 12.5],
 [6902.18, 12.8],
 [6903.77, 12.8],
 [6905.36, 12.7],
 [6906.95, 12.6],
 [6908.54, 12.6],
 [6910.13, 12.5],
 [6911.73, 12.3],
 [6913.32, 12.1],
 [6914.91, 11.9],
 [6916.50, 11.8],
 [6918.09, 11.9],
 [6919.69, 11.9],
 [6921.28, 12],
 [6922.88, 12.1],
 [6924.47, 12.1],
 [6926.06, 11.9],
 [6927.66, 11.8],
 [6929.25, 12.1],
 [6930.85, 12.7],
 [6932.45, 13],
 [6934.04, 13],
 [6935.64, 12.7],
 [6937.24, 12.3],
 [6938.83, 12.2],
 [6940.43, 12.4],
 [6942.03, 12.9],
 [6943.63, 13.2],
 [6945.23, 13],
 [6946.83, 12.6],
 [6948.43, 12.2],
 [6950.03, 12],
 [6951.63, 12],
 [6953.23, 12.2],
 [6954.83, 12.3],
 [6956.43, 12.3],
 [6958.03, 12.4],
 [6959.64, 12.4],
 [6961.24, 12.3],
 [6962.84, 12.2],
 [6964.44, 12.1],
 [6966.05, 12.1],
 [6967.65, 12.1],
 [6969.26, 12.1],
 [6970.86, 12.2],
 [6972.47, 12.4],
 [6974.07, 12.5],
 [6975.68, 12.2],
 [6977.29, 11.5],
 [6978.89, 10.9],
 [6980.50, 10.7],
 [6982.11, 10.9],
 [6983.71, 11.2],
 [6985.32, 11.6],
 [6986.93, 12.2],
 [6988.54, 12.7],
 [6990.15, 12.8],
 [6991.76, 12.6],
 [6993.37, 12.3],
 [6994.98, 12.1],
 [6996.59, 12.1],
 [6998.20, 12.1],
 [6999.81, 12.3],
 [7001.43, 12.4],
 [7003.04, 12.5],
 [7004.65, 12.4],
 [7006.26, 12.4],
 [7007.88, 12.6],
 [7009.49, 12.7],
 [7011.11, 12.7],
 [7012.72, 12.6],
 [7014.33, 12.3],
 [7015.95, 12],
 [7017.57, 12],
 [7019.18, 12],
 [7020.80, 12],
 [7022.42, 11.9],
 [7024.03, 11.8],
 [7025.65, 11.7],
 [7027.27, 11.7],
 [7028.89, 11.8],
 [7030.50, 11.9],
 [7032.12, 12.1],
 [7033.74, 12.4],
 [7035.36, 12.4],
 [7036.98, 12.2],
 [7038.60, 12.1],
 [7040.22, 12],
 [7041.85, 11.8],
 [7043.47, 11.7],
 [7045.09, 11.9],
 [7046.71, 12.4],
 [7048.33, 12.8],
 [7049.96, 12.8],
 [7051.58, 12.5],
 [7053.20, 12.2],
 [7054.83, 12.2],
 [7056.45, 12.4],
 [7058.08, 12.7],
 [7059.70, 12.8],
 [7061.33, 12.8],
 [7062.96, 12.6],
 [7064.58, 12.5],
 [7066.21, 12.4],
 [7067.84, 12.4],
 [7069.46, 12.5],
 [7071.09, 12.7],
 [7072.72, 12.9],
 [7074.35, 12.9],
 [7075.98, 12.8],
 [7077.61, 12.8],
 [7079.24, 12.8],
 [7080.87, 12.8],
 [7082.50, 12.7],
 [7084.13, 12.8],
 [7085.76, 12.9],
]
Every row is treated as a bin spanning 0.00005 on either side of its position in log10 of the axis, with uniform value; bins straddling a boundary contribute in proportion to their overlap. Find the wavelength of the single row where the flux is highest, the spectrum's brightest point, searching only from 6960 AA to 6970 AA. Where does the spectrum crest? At 6961.24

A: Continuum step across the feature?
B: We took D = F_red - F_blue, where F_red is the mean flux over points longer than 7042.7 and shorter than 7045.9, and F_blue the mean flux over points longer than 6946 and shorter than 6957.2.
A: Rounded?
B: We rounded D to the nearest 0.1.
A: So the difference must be -0.4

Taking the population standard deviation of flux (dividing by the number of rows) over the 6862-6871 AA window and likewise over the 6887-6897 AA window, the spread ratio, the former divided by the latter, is 1.25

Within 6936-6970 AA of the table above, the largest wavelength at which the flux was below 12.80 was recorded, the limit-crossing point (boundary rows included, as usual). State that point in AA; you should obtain 6969.26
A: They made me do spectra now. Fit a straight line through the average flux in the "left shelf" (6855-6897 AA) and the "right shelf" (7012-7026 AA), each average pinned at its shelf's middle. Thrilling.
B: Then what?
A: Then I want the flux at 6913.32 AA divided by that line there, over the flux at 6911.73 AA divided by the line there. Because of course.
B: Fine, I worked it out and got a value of 0.98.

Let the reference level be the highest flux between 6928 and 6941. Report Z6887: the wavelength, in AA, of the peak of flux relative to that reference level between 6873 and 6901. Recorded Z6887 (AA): 6883.14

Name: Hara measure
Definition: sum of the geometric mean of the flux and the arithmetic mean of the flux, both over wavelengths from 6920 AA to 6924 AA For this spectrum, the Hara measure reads 24.1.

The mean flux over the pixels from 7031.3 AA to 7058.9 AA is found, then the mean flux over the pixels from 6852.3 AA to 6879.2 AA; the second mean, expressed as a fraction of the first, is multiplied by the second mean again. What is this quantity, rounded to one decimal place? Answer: 15.3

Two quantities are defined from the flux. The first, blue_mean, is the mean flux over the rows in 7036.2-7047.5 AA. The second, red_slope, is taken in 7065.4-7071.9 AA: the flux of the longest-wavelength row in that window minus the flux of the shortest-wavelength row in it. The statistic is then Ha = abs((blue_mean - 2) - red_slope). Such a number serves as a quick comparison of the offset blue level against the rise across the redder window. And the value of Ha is 9.7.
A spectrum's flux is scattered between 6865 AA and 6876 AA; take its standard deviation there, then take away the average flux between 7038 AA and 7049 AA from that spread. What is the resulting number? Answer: -11.8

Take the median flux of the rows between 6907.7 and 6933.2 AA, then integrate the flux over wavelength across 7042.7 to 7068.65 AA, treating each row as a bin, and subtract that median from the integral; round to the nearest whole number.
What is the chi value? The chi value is 311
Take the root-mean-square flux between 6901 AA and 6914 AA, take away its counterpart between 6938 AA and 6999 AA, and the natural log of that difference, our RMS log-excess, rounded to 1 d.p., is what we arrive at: -1.0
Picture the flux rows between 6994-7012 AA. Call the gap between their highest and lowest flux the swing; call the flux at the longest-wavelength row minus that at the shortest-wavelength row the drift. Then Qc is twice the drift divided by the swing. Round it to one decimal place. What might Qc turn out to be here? 2.0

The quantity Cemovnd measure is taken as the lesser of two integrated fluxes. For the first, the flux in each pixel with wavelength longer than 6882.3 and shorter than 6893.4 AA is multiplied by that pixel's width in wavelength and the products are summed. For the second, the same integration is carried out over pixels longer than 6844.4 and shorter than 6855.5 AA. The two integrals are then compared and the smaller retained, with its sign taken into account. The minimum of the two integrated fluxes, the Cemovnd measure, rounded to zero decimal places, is 148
